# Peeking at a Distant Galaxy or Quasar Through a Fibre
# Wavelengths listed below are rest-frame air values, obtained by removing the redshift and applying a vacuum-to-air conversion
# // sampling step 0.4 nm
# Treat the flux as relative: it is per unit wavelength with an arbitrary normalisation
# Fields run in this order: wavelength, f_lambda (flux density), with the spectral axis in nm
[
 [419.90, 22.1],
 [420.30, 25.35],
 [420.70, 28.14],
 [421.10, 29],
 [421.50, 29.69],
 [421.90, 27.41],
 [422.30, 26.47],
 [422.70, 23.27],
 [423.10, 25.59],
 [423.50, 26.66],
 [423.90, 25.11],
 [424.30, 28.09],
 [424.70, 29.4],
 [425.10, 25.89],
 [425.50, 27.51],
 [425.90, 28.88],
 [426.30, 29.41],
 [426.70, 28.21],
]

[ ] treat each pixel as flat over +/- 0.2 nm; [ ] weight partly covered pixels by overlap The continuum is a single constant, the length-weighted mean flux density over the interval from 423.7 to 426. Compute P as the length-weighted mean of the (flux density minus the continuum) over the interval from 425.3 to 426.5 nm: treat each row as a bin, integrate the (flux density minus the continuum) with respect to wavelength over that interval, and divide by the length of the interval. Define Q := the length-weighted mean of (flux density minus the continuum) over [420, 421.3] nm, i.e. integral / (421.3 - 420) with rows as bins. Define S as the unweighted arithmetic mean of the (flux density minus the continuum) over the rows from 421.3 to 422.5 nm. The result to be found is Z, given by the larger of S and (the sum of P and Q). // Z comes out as 0.8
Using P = 1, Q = -0.3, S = 0.4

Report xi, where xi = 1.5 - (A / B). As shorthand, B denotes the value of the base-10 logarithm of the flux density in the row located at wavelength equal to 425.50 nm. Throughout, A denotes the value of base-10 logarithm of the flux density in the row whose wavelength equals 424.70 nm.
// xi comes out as 0.480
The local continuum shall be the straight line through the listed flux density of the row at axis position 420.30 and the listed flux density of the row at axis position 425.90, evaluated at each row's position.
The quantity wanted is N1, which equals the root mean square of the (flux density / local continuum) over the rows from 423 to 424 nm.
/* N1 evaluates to 0.94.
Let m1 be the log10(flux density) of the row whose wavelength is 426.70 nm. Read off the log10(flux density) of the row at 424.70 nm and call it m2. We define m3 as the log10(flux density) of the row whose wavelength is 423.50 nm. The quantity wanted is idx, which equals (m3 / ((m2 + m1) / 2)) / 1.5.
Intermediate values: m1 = 1.45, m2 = 1.47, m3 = 1.43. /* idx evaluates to 0.651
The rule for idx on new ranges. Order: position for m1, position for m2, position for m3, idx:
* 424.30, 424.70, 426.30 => 0.671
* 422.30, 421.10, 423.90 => 0.647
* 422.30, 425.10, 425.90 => 0.687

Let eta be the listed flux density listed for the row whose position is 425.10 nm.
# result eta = 25.89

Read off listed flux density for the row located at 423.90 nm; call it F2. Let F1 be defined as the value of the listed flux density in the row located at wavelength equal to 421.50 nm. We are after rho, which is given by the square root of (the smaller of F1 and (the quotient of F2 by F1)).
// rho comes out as 0.92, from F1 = 29.69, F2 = 25.11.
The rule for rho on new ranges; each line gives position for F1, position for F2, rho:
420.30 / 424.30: 1.05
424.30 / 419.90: 0.89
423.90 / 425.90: 1.07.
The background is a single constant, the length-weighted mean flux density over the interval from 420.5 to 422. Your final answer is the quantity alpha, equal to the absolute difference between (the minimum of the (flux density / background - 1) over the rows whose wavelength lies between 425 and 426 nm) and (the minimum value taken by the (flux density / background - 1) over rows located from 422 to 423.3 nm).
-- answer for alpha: 0.091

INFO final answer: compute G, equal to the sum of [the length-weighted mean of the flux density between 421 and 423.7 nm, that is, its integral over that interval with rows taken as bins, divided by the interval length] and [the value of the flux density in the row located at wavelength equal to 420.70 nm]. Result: 54.9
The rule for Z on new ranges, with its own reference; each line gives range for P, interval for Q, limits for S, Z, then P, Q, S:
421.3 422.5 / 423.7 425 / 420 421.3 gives 0.4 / 0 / 0.0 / 0.1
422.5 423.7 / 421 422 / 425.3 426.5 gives 1.2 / -2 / 1.4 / 1.2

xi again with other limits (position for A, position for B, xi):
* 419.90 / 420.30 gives 0.542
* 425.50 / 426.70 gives 0.508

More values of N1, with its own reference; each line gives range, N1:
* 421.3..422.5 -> 1.06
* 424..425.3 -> 0.99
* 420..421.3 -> 1.07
